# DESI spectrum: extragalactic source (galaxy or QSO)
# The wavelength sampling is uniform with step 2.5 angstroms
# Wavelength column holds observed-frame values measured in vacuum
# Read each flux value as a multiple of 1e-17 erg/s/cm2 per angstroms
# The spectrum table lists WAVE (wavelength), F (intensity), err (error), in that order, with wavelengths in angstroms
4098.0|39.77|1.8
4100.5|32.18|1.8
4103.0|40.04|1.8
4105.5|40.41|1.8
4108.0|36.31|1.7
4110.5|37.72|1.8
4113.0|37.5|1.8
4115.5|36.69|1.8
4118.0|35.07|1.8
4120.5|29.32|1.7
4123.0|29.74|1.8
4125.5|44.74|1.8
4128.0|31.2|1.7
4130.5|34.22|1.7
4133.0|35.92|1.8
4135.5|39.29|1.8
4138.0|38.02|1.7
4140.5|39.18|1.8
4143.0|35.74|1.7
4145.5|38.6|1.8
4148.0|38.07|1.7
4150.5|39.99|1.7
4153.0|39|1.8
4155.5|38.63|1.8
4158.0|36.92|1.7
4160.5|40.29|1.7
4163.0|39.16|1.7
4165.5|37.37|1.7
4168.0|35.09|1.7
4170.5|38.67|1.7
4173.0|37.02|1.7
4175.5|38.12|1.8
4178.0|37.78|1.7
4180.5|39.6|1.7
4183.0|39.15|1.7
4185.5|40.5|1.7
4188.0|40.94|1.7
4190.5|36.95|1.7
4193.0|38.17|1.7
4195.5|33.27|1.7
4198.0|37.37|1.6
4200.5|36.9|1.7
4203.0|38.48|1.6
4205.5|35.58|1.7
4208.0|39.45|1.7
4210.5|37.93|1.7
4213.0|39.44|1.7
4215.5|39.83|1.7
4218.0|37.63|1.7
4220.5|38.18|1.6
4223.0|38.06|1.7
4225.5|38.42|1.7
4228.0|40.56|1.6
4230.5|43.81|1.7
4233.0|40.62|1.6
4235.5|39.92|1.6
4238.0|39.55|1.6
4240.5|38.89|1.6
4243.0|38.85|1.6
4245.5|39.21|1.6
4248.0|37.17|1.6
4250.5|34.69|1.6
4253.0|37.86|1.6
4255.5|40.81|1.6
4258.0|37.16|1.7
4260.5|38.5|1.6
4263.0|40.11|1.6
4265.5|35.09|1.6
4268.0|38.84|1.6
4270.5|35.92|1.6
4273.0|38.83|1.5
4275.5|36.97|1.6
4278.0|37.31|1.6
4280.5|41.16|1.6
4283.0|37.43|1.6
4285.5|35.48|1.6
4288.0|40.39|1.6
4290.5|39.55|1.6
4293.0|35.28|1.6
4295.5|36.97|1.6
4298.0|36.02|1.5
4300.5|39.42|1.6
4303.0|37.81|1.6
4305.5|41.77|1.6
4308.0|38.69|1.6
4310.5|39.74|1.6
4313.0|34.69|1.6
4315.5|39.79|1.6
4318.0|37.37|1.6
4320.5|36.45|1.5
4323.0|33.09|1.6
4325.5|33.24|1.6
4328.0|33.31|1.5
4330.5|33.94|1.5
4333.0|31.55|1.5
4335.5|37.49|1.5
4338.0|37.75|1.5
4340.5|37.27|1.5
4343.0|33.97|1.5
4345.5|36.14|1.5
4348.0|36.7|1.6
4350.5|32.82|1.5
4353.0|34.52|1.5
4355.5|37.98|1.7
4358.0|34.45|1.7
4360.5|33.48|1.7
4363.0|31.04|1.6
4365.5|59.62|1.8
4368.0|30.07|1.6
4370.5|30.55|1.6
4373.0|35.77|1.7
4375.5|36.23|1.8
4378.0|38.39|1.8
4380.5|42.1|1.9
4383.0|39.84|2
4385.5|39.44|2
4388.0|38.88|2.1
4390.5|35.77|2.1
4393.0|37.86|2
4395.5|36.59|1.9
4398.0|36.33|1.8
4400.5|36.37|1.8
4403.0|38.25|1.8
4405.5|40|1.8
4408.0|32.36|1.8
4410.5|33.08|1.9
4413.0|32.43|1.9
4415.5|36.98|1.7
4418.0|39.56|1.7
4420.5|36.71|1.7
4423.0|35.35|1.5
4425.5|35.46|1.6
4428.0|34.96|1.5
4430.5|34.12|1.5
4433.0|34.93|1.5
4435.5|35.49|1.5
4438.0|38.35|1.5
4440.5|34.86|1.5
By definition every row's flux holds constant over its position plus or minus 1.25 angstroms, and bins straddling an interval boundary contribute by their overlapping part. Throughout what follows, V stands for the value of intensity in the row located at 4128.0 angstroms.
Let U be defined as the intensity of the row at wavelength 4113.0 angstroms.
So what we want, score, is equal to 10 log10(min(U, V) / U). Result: -0.80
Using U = 37.5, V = 31.2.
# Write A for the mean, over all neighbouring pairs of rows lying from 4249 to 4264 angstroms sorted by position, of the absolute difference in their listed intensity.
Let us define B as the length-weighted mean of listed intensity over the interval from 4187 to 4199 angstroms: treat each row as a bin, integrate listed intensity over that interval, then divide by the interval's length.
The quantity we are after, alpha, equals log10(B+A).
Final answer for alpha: 1.60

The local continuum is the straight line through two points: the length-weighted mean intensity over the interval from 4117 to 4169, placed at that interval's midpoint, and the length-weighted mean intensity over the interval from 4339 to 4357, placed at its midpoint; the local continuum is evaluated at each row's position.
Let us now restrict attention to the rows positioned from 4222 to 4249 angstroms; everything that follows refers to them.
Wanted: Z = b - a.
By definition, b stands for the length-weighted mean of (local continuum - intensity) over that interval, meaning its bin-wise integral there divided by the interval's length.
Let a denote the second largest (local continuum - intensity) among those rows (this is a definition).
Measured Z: -1.6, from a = -1.6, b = -3.2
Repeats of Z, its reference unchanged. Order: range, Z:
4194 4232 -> -2.8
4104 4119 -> -1.1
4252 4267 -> -1.1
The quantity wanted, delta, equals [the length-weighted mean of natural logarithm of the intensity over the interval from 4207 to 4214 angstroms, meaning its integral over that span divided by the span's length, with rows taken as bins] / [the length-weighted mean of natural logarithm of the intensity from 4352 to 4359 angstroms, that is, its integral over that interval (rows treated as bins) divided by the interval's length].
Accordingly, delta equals 1.02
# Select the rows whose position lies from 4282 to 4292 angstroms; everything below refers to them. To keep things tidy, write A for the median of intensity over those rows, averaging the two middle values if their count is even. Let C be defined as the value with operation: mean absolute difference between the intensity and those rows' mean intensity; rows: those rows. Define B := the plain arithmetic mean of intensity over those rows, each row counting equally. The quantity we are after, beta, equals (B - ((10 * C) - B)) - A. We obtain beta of 20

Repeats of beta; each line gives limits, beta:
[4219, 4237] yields 25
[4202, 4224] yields 29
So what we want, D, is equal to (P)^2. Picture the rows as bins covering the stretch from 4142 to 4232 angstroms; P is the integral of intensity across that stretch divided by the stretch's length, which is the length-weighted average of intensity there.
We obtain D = 1472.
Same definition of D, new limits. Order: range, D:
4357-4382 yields 1386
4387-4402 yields 1366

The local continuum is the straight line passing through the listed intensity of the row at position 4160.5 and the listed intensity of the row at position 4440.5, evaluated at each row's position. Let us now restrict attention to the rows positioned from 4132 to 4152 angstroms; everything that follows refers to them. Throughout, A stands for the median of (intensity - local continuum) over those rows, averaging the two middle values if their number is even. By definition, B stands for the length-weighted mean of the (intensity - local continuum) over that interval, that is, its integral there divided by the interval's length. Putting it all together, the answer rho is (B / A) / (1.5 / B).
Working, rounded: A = -2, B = -2.5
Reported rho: -1.9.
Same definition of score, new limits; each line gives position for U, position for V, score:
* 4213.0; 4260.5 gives -0.10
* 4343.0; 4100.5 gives -0.24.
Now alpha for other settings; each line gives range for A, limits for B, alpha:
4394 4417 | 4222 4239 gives 1.63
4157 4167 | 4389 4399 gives 1.59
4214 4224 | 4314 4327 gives 1.57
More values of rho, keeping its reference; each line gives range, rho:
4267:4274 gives 0.1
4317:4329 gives -1.1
